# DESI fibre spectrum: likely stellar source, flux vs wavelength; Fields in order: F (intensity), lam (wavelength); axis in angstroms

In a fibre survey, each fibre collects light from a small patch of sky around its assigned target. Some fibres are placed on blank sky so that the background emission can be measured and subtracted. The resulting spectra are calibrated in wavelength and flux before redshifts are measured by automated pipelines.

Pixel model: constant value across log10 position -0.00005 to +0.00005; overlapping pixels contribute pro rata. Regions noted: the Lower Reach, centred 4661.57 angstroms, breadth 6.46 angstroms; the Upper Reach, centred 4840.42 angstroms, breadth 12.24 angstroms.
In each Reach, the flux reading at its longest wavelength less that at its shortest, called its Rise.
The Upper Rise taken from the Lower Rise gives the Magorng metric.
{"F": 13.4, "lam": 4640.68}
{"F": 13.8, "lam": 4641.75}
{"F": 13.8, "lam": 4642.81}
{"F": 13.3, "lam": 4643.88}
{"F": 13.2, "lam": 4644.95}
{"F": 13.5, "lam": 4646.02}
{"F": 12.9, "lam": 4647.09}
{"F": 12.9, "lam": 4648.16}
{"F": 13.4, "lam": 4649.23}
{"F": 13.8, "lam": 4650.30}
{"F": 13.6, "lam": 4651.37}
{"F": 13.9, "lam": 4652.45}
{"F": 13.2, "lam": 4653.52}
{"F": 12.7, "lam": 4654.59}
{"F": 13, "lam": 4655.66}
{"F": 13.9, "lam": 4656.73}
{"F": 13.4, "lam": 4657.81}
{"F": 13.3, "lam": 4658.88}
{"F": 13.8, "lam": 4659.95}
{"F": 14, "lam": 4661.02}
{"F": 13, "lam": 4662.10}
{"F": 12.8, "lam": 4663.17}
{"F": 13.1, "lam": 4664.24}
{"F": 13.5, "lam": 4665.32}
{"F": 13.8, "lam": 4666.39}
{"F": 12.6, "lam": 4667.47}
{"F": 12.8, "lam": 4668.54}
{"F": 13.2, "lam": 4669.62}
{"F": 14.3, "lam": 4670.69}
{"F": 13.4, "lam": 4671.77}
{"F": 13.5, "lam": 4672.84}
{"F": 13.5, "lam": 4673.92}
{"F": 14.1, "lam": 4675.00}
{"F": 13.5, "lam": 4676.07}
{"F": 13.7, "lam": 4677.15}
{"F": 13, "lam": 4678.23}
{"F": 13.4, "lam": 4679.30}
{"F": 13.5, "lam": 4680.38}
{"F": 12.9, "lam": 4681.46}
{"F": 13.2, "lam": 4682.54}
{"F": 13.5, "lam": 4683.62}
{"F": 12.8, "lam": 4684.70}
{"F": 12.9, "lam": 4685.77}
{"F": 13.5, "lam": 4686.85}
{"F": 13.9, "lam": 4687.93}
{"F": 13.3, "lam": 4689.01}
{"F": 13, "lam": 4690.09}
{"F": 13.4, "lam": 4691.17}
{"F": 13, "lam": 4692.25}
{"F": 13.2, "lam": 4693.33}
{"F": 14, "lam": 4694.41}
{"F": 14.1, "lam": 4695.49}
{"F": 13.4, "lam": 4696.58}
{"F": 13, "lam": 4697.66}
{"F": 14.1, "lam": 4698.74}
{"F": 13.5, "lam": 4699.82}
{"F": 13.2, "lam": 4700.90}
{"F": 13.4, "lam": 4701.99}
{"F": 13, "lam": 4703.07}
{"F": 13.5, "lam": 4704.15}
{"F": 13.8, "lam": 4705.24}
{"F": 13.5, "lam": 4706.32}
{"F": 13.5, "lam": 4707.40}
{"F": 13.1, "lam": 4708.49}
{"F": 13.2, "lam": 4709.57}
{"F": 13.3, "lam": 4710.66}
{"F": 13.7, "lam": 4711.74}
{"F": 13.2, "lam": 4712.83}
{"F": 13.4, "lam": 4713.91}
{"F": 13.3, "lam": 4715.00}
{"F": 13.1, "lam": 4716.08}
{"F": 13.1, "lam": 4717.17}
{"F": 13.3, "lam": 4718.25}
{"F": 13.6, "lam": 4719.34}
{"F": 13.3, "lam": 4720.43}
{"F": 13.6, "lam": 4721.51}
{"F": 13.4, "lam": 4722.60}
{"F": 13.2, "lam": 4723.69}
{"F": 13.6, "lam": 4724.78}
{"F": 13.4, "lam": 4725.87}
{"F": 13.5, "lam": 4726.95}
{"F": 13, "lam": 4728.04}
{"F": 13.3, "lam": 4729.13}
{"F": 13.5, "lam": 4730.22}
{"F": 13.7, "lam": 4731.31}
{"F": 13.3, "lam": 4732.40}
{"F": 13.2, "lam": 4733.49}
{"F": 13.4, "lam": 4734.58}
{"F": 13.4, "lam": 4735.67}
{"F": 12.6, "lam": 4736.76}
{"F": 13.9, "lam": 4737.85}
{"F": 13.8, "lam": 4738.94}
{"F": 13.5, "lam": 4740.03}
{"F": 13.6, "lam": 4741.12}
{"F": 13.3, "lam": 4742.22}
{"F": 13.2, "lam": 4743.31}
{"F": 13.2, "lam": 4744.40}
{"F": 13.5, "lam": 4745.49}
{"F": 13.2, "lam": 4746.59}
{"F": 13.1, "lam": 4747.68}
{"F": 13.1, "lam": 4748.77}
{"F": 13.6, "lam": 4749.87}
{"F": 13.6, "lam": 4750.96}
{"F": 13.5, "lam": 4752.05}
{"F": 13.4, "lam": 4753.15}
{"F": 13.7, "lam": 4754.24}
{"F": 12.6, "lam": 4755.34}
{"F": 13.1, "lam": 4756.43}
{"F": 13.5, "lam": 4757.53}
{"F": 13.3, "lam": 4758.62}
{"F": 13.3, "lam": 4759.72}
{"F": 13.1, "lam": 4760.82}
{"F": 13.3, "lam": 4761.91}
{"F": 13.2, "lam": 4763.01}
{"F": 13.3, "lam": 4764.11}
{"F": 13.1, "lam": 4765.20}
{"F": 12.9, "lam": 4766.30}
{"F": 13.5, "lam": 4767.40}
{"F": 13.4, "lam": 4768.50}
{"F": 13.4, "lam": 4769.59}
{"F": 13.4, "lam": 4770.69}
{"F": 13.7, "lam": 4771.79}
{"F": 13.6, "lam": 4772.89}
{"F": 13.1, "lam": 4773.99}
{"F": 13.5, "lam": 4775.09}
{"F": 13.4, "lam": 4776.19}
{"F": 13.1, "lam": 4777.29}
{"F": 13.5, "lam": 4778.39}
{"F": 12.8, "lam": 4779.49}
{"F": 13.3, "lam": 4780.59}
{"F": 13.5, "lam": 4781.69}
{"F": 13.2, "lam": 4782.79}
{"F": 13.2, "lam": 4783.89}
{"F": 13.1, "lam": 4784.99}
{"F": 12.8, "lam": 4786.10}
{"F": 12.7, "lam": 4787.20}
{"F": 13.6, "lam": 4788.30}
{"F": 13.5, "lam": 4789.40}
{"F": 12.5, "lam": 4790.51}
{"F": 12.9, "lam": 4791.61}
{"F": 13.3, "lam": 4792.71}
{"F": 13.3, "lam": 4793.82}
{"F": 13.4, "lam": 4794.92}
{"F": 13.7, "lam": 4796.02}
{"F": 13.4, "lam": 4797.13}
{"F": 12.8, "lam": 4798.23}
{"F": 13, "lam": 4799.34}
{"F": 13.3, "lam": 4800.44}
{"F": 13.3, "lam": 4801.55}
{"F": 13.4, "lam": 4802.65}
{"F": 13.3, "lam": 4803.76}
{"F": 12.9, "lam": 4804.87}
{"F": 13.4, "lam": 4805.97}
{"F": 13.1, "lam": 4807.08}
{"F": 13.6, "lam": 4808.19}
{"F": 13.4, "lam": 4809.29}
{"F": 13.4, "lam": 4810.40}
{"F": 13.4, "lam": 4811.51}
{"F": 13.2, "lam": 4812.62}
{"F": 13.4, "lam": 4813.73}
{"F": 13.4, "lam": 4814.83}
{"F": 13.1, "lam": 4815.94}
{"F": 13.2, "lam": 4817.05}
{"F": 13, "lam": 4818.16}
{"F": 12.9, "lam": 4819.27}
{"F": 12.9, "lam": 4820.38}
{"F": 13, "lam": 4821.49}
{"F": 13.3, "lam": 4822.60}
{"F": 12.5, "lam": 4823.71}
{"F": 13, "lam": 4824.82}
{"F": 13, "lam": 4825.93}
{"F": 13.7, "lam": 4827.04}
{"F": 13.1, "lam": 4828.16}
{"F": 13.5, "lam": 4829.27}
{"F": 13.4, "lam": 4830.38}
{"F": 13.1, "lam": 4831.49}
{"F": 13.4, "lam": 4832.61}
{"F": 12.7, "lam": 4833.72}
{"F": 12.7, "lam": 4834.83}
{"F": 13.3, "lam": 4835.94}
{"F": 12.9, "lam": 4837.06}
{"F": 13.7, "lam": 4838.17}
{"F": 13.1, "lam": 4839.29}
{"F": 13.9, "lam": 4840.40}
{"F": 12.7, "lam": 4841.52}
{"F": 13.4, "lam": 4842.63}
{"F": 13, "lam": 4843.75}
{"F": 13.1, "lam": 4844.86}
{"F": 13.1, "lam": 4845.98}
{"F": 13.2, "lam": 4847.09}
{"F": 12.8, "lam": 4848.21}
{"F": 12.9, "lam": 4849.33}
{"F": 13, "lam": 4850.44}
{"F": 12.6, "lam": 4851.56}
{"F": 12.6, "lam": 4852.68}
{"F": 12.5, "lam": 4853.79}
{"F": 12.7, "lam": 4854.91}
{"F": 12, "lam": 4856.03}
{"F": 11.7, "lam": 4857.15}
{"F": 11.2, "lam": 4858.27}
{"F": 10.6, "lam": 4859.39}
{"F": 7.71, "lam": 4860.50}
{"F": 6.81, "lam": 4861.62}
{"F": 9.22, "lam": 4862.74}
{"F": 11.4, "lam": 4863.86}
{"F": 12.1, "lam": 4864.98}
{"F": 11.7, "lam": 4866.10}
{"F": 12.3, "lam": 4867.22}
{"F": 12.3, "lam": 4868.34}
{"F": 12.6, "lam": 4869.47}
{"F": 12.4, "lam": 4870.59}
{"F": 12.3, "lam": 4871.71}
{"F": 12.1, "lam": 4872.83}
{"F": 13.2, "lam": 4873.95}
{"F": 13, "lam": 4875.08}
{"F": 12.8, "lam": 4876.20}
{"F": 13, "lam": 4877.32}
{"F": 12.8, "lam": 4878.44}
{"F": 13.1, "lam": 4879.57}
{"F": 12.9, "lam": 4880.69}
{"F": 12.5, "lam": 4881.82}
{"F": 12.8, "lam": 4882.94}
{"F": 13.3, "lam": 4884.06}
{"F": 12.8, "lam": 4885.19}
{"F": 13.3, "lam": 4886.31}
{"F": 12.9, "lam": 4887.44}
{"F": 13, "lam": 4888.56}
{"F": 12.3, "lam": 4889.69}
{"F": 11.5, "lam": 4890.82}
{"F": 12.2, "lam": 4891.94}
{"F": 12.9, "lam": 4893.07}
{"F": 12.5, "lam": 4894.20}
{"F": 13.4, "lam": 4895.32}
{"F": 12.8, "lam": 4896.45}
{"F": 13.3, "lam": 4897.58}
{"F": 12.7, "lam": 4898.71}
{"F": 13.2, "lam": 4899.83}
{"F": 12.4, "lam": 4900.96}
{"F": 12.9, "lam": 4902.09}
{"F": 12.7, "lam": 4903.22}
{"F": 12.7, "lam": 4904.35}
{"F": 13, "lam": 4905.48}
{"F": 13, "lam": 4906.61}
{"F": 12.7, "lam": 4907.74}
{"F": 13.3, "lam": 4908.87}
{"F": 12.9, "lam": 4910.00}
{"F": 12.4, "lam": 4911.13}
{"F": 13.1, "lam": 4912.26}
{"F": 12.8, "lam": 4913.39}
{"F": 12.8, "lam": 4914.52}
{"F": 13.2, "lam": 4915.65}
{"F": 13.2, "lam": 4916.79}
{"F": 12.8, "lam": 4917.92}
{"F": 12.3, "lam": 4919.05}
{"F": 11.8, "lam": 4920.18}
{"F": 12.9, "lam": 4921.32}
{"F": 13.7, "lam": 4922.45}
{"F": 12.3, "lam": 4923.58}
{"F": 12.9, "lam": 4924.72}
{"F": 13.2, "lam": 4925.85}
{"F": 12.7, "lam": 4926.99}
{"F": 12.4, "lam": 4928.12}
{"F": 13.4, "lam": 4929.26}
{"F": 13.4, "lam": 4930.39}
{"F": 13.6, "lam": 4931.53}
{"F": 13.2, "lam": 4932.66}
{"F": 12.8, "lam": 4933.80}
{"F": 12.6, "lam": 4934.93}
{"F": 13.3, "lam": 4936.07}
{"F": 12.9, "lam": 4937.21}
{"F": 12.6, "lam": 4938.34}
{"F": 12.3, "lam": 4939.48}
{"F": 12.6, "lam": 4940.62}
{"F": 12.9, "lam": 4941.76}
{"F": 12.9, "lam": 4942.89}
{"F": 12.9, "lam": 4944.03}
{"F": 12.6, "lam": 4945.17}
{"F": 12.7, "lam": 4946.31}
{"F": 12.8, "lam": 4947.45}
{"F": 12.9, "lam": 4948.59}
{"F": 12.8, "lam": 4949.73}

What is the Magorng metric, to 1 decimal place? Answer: -0.6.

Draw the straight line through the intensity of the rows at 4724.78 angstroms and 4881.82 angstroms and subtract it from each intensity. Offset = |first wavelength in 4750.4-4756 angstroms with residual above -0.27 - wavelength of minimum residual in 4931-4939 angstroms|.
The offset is 184.0 angstroms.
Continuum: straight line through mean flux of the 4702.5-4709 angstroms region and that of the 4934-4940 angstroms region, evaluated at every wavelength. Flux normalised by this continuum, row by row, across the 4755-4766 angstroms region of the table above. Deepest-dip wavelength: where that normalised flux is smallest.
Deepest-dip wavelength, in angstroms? 4755.34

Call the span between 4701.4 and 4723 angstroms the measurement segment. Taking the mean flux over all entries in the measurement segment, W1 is 13.4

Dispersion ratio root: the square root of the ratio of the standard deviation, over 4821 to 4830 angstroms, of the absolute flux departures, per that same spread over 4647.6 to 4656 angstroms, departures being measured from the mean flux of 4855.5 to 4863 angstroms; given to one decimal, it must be 0.9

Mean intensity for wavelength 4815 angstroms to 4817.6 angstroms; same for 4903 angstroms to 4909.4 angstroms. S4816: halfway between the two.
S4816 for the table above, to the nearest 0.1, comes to 13.0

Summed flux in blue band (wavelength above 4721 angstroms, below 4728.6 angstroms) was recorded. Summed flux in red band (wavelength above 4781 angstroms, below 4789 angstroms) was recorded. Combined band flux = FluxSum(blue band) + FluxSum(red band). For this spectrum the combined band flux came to 186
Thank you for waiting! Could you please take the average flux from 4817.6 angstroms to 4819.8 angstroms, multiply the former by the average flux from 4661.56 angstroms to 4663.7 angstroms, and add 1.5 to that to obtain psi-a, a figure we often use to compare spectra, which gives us 169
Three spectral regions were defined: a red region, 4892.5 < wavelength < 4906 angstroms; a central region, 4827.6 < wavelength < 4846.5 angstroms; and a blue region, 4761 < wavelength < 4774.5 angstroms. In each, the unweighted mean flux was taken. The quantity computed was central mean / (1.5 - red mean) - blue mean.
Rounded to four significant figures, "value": -14.48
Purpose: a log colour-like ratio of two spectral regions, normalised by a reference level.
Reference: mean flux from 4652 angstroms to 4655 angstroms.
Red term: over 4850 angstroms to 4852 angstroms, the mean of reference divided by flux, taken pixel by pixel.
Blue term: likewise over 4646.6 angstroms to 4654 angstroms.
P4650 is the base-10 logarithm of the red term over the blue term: 0.019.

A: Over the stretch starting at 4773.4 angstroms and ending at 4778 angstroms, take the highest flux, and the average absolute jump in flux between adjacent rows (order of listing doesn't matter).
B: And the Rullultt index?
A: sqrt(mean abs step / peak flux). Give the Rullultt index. 0.141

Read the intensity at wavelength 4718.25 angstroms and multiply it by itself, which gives 177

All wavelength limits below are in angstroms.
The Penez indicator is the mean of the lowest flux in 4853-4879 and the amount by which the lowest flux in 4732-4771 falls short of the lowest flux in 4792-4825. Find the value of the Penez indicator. 3.4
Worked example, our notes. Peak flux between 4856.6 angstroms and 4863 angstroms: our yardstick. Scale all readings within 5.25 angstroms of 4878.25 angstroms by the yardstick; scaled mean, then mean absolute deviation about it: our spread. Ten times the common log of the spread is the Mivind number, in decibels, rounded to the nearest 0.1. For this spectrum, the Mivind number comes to -18.8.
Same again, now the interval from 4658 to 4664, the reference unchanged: -14.5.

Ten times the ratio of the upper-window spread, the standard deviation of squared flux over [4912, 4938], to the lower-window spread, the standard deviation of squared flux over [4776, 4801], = 14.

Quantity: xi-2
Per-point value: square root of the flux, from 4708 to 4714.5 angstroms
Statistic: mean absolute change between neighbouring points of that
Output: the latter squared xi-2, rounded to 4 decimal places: 0.0013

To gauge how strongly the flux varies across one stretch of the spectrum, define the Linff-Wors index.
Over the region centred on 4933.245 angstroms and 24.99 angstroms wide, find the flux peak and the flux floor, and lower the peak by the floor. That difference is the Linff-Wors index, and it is 1.40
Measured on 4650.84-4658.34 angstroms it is 1.20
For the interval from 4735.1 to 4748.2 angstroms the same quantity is 1.30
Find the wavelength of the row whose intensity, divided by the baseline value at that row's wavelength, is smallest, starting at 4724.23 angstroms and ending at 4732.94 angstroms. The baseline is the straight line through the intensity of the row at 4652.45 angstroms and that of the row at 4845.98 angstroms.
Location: 4728.04 angstroms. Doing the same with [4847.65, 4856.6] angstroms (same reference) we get 4856.03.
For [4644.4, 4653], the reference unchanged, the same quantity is 4647.09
